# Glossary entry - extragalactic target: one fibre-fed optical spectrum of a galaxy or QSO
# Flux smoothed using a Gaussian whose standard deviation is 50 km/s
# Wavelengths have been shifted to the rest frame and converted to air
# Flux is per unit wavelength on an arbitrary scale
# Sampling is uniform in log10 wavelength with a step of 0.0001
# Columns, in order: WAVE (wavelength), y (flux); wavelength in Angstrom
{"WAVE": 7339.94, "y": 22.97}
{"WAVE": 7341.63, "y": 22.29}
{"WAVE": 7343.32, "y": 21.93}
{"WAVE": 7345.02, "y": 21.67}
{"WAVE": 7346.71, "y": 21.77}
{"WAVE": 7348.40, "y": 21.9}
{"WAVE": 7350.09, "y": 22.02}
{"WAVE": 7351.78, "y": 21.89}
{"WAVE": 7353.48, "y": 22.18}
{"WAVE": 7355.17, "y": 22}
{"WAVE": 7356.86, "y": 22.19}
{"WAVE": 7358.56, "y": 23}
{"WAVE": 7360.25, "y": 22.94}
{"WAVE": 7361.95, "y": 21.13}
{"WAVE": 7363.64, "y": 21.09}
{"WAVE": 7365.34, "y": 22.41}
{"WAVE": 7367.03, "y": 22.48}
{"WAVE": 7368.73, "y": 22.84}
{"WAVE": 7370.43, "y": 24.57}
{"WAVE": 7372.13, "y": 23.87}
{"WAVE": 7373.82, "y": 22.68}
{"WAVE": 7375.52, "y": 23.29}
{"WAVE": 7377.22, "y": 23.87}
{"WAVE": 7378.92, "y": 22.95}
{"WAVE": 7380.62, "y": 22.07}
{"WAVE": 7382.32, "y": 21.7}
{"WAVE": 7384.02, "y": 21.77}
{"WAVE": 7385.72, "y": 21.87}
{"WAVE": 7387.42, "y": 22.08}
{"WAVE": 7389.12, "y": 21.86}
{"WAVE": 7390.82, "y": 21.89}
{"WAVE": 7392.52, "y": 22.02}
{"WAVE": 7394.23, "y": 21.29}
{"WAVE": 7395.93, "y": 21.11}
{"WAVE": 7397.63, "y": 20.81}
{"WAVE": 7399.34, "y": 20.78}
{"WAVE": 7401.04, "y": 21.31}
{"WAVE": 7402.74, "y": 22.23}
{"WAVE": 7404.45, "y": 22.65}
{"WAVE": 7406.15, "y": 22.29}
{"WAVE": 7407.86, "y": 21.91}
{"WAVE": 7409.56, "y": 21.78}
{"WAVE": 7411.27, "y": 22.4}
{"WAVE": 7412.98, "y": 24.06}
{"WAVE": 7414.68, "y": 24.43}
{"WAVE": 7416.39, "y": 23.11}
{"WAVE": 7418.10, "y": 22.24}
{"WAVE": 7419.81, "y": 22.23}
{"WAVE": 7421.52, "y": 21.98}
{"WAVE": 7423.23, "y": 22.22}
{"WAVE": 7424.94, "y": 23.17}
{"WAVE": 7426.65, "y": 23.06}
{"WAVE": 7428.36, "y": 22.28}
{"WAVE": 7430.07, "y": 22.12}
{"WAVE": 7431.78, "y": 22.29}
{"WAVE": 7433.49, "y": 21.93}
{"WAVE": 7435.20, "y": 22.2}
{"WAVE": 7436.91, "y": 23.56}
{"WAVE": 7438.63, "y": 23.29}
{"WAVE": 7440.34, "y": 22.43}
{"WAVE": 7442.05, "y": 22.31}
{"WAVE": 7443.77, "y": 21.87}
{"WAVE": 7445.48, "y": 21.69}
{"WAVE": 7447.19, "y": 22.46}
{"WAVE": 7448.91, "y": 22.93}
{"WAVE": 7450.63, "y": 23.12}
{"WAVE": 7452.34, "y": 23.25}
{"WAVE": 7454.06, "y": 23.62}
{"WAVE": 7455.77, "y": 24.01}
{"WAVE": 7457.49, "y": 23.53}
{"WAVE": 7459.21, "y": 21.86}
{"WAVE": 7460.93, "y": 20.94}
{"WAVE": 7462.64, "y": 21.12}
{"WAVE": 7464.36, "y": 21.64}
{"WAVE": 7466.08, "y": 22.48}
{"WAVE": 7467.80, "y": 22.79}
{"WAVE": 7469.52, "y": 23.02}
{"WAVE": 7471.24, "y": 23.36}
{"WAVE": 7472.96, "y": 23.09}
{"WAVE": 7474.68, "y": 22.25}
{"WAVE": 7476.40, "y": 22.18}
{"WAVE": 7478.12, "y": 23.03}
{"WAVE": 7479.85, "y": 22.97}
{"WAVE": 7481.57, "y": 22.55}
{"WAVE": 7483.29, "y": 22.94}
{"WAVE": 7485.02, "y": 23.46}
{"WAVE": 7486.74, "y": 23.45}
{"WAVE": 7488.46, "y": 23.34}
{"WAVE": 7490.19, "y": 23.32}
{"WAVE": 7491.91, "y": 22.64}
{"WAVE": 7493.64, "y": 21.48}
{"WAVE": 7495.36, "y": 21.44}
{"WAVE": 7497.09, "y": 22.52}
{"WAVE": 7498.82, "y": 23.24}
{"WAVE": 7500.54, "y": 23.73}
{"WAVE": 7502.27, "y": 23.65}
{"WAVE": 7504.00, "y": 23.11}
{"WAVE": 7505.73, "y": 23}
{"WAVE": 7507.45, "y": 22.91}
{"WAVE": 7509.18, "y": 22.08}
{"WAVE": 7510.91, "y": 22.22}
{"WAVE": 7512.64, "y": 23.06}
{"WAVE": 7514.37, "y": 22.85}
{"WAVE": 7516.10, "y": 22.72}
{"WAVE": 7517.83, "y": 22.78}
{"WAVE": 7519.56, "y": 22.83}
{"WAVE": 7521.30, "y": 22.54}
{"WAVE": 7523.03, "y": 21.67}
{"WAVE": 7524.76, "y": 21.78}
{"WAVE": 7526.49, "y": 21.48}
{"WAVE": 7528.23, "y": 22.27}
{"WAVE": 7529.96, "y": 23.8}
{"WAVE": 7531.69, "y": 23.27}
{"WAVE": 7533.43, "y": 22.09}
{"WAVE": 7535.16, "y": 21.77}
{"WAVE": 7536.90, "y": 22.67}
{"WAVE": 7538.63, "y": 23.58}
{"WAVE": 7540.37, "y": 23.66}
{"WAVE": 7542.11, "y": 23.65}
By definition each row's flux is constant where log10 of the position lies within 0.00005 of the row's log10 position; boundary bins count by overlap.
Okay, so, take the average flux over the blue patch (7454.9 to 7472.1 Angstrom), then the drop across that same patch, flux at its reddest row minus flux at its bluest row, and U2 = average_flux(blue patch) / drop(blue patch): -35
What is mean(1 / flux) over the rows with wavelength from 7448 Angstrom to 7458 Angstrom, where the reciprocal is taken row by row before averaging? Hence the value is 0.0427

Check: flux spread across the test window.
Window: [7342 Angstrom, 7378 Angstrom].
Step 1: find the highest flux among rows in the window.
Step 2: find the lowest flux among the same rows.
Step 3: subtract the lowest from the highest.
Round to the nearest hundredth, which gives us 3.48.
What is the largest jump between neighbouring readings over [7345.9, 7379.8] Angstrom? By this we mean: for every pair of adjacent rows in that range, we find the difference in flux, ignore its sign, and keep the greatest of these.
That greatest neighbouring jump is 1.8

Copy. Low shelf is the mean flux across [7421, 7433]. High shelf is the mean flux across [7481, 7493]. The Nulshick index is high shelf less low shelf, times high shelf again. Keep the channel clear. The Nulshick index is 15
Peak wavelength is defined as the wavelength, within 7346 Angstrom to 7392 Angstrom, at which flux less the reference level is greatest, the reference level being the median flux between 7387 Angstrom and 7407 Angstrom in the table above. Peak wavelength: 7370.43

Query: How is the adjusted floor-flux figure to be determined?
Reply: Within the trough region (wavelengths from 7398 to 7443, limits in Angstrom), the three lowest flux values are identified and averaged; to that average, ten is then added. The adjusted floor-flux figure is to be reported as 31.3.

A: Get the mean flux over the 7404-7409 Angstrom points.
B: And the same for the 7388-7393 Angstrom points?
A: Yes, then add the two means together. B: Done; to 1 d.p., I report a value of 44.2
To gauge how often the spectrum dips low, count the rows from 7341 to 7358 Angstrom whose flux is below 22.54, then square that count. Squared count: 100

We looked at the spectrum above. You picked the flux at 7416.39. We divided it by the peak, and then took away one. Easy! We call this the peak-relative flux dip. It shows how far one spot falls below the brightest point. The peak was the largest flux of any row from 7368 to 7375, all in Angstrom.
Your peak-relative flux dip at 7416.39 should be -0.059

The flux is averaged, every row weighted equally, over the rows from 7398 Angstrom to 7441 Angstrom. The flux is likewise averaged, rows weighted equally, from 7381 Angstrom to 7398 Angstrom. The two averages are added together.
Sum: 44.1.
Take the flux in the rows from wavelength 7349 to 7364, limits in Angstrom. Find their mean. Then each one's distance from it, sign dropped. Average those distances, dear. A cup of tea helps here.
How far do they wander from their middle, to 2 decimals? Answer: 0.47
